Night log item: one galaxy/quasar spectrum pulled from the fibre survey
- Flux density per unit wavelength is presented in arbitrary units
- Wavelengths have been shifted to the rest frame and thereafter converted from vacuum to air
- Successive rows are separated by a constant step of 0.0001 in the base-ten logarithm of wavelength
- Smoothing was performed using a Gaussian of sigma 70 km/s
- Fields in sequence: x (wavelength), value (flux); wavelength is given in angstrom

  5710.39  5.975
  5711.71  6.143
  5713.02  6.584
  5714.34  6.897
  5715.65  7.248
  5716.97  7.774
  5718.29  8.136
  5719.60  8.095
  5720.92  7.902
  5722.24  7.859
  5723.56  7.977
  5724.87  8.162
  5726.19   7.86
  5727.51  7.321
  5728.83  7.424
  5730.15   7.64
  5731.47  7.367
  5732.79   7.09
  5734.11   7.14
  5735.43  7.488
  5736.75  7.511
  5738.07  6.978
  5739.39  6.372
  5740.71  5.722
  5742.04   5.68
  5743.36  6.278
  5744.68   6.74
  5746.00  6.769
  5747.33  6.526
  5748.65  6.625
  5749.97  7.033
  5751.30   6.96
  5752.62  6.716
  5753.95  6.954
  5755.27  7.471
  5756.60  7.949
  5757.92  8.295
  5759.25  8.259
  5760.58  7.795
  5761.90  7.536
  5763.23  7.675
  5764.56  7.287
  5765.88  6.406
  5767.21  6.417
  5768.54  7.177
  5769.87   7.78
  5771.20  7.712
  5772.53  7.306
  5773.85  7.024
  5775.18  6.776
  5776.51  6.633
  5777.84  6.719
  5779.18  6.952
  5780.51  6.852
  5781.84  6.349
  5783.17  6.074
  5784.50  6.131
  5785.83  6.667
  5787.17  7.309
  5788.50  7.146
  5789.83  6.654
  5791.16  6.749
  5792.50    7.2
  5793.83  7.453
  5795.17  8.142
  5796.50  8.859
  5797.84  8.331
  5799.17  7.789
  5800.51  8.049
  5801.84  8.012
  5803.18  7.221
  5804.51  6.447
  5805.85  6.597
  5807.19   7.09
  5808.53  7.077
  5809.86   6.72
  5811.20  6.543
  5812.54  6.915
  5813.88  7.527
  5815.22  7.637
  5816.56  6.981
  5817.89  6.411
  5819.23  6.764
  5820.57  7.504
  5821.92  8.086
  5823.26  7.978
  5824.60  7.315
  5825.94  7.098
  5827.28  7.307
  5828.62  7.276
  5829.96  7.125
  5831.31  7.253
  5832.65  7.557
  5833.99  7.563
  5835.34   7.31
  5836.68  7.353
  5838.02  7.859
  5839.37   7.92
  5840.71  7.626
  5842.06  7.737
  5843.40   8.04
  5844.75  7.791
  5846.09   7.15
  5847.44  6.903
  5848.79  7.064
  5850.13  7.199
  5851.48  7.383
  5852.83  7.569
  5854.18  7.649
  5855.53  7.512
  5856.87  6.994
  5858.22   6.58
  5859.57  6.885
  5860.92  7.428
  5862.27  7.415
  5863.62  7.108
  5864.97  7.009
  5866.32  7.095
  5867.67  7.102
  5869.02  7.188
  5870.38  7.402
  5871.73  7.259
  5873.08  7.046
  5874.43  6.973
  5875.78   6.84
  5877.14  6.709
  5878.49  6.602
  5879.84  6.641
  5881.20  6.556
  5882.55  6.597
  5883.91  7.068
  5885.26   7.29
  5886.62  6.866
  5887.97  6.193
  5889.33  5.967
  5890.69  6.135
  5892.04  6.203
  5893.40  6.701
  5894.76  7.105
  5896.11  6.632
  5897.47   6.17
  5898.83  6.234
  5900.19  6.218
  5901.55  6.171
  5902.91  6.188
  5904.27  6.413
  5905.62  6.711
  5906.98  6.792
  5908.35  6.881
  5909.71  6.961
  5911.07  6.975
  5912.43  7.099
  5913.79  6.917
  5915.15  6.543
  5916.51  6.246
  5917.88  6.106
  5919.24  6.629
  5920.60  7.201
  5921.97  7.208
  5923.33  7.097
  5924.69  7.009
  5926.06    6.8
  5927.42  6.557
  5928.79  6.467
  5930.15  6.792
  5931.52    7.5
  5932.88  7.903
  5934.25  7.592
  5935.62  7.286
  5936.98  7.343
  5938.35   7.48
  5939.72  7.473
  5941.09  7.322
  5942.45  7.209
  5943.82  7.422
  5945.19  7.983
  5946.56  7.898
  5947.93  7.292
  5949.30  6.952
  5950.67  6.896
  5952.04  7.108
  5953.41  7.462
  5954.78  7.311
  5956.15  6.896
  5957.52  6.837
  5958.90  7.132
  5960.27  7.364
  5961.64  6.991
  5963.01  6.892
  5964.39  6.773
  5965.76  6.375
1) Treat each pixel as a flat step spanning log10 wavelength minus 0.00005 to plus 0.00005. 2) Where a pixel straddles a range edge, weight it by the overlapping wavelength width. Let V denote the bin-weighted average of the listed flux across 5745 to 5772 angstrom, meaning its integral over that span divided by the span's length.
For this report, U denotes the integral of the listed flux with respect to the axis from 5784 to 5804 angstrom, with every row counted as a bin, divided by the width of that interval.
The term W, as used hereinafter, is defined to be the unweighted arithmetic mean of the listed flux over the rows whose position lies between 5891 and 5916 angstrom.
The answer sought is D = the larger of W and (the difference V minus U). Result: 6.61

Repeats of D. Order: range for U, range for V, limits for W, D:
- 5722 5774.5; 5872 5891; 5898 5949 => 6.97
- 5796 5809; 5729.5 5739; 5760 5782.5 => 7.08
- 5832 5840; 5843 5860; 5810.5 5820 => 6.97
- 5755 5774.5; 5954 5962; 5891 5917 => 6.59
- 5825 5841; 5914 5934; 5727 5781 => 7.08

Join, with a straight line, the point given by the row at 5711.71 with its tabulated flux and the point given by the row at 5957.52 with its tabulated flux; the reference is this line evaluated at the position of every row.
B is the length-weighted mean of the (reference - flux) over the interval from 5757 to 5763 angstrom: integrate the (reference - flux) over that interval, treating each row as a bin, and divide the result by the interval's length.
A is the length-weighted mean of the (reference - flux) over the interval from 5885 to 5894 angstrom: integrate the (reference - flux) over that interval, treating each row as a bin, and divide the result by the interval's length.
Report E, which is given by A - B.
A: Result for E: 1.9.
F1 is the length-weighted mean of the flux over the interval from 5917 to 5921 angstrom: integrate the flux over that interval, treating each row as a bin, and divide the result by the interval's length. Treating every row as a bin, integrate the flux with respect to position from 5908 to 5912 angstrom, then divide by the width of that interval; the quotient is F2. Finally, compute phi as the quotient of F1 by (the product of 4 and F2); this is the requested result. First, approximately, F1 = 6.6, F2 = 7.0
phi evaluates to 0.237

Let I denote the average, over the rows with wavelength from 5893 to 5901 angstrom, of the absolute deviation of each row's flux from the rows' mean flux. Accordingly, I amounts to 0.30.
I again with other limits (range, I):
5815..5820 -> 0.36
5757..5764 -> 0.29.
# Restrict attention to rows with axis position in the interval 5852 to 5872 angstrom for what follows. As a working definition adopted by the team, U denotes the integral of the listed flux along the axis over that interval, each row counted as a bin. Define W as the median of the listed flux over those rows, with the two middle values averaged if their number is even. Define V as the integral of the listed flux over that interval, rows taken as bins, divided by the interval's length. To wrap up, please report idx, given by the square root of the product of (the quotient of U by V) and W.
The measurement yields 12.0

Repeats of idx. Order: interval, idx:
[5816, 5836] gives 12.1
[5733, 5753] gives 11.6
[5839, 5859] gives 12.3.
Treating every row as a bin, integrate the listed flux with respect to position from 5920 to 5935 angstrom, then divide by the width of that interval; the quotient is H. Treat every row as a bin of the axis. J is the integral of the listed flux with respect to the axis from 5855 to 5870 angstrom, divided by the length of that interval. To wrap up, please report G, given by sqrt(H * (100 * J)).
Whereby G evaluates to 71.1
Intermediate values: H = 7.10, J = 7.12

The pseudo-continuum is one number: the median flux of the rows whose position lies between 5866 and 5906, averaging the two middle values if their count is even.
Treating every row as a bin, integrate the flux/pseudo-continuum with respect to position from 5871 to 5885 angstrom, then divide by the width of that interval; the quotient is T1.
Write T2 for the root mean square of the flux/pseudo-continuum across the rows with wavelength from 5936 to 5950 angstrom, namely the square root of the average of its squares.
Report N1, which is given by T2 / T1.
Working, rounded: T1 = 1.03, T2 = 1.12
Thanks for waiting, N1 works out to 1.09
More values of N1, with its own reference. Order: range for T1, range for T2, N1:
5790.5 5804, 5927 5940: 0.93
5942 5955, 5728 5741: 0.96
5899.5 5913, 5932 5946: 1.13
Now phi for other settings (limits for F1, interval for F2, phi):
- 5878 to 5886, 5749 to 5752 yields 0.244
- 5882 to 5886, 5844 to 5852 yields 0.241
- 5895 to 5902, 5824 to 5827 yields 0.219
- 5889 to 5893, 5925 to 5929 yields 0.231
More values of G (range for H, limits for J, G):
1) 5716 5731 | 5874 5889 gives 72.5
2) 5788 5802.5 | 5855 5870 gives 74.0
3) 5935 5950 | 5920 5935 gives 72.6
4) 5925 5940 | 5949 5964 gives 71.3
